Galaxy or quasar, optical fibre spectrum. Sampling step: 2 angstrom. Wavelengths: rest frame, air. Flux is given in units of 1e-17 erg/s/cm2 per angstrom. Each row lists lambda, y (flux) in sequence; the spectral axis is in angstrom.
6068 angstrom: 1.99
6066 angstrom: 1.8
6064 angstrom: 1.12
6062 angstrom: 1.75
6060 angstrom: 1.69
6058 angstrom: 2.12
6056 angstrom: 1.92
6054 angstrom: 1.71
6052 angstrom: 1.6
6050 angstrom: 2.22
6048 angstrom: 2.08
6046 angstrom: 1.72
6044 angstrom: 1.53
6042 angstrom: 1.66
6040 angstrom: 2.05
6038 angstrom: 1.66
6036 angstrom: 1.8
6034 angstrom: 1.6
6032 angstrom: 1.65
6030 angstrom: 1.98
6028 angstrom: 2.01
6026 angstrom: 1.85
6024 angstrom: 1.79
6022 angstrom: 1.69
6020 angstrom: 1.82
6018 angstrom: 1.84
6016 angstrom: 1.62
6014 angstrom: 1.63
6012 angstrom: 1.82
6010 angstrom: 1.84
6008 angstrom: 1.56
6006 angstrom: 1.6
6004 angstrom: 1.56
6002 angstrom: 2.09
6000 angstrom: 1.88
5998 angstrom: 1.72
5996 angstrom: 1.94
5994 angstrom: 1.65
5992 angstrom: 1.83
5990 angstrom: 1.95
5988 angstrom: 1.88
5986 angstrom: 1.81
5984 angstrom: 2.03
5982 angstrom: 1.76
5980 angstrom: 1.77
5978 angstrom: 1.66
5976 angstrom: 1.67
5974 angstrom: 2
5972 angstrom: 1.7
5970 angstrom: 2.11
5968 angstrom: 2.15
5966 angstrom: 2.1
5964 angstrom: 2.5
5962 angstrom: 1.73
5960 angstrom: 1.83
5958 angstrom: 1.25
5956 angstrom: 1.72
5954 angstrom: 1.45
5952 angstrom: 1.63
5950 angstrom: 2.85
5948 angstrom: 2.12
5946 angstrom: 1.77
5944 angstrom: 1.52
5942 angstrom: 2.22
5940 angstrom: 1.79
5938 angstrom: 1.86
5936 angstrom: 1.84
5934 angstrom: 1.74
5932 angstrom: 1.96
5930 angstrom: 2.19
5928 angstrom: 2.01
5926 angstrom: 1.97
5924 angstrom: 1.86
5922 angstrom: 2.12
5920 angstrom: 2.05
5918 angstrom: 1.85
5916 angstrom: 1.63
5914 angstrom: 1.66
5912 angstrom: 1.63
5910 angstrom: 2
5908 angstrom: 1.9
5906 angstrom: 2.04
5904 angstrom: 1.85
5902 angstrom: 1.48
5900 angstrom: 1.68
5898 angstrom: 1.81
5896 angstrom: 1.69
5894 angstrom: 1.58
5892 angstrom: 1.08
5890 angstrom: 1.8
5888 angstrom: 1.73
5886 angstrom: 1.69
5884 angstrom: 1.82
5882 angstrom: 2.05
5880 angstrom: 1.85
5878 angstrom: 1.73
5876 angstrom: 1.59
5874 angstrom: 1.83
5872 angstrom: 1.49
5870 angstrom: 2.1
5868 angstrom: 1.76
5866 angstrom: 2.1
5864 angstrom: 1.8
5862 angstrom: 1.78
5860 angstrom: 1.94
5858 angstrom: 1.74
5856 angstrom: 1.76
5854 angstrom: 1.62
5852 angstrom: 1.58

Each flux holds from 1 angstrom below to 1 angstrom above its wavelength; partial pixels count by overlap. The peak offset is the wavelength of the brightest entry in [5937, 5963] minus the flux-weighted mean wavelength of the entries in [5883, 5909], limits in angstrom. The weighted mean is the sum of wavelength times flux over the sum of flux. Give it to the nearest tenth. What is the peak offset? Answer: 53.7 angstrom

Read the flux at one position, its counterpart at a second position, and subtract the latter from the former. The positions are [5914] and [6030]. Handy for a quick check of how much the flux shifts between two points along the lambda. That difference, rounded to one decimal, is -0.3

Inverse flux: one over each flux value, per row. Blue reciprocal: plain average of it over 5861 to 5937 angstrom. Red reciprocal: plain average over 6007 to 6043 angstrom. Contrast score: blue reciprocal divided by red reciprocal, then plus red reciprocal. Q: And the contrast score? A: 1.56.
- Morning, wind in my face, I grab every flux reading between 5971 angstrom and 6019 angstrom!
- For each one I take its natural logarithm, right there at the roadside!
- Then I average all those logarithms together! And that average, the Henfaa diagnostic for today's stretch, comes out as 0.58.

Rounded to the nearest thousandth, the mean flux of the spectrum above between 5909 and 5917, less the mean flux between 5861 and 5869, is -0.130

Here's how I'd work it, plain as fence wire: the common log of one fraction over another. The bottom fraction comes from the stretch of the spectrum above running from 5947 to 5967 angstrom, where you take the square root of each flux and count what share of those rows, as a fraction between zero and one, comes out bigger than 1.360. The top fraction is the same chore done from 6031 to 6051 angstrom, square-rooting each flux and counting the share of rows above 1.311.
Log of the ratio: 0.10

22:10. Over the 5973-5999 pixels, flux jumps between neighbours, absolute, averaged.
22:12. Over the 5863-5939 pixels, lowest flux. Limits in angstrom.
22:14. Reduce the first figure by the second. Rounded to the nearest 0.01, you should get -0.92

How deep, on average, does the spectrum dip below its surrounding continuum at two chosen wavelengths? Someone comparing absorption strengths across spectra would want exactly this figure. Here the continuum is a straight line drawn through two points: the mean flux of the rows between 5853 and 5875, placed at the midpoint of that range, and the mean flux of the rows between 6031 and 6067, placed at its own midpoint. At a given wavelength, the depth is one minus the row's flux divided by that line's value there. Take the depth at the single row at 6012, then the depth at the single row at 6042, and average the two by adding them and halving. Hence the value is 0.015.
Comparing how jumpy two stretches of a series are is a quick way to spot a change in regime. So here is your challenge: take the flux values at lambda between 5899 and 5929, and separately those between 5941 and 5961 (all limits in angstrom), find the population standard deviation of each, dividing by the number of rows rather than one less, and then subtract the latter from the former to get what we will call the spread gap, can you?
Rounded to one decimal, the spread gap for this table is -0.3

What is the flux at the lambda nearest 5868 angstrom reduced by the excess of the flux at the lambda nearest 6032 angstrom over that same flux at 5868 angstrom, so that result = 1.87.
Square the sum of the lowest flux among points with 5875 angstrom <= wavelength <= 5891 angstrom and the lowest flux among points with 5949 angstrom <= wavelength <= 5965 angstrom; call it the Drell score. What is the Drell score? 8.1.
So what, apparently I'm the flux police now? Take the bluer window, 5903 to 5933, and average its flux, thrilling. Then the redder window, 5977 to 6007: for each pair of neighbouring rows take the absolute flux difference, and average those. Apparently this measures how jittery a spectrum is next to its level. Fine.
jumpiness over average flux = 0.093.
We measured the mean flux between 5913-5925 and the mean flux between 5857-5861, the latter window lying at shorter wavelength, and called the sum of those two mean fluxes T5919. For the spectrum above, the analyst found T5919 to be 3.70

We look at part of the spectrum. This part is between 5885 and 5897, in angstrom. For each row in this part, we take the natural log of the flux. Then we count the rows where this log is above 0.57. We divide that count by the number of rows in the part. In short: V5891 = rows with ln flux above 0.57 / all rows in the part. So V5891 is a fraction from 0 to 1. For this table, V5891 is 0.17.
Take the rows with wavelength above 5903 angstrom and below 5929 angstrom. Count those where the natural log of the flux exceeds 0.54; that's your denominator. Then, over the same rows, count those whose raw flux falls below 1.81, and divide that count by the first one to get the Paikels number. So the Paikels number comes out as 0.30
